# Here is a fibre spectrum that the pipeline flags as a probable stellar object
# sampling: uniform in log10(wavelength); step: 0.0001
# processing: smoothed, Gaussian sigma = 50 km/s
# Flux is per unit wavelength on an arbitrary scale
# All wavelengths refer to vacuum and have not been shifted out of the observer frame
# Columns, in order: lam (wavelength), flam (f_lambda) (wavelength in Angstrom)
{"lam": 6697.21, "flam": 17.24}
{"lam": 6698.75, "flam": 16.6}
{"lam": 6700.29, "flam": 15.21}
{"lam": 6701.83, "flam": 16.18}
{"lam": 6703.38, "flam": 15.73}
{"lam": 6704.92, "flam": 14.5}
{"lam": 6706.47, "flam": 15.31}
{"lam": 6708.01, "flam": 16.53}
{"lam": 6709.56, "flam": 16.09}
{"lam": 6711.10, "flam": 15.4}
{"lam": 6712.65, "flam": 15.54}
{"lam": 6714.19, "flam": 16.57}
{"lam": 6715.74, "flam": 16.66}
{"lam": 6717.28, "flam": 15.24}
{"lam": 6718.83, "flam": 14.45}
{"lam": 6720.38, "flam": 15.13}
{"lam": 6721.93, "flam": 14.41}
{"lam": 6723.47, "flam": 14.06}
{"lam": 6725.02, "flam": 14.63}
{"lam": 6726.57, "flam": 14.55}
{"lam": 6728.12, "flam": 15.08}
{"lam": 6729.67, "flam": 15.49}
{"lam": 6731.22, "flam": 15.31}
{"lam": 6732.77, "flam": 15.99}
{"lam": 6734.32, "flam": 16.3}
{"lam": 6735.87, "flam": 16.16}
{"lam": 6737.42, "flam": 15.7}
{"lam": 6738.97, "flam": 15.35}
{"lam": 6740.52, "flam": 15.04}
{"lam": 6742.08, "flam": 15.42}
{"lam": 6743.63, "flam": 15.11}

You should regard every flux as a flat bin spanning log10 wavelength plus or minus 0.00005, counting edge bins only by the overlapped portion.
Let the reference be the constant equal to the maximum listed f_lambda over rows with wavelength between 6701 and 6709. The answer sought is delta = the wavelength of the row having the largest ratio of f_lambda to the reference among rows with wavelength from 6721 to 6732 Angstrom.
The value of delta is 6729.67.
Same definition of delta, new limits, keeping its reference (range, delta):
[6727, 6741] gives 6734.32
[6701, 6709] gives 6708.01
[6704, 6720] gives 6715.74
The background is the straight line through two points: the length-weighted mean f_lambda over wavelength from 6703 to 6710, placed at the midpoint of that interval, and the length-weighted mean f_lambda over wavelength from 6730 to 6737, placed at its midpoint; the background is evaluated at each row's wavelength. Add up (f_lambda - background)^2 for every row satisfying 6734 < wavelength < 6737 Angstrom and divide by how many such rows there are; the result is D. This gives 0.1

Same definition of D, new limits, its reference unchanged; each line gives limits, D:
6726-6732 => 0.7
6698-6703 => 0.6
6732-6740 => 0.1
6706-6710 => 0.4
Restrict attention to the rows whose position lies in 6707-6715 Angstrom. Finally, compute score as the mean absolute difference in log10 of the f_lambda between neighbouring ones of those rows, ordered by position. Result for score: 0.0156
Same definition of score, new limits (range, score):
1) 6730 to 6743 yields 0.0104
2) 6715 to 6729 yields 0.0186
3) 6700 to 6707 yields 0.0245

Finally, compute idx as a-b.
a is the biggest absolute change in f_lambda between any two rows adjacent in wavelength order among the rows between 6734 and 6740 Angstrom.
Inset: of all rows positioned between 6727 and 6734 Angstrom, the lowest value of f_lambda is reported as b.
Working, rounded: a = 0.46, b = 15.08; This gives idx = -14.6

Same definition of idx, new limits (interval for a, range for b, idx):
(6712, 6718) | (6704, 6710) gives -13.1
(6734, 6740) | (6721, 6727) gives -13.6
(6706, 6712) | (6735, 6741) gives -13.8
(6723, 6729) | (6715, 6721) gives -13.9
